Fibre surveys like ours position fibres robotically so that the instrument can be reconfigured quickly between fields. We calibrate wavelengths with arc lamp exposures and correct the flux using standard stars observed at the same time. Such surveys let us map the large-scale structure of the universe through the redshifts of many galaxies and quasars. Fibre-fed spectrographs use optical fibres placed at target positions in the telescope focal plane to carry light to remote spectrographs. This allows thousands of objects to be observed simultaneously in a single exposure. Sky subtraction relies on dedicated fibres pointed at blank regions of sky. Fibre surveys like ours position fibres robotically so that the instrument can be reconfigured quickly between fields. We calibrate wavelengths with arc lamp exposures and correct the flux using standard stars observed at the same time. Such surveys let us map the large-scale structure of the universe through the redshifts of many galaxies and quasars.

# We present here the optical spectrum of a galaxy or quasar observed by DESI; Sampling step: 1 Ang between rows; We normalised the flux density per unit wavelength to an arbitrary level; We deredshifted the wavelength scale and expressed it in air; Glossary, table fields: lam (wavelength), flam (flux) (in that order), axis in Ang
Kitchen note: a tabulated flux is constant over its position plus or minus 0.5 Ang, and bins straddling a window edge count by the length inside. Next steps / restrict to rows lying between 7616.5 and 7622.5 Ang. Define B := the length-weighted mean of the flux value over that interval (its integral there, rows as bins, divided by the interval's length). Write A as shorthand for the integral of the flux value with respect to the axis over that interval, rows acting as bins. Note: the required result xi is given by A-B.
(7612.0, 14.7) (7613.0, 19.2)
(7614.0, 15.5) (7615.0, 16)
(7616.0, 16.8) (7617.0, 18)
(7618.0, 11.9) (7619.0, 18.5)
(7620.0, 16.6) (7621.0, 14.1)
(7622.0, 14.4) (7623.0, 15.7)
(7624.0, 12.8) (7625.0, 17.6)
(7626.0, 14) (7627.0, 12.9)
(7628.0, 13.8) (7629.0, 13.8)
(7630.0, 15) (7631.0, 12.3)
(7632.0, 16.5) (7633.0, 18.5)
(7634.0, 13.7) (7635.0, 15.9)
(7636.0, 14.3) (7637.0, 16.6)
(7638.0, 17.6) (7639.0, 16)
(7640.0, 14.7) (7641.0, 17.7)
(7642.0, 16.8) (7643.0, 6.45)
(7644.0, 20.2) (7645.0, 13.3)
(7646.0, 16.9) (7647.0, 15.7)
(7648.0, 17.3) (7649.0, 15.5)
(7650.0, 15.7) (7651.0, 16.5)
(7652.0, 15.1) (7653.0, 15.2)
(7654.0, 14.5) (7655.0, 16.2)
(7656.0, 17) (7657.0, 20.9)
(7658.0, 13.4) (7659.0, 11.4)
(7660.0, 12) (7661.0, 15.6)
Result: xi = 78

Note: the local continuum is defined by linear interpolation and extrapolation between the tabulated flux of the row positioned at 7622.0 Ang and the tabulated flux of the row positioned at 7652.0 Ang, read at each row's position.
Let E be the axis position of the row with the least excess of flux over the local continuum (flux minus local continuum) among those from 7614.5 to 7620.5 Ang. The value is 7618.0 Ang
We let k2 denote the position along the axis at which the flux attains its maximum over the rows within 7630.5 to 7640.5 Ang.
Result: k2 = 7633.0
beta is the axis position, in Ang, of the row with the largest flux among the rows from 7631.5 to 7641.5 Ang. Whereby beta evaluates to 7633.0 Ang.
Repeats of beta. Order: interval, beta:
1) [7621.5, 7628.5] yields 7625.0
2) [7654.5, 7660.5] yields 7657.0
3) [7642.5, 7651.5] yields 7644.0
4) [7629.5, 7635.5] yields 7633.0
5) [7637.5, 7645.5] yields 7644.0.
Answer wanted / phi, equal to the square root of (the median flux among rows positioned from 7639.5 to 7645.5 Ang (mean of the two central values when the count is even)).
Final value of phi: 3.97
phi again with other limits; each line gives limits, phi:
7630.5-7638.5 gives 4.02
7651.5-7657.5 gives 3.96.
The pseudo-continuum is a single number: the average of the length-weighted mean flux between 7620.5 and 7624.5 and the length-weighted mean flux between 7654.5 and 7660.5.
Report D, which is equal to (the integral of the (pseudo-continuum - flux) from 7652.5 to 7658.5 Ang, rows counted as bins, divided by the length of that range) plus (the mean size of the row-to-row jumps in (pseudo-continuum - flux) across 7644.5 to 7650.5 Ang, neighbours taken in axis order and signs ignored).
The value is 0.2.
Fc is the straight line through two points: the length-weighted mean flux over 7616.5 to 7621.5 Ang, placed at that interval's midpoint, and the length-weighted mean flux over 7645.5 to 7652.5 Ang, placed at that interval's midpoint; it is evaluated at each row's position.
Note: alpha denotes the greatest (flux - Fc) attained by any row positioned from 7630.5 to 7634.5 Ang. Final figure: 2.5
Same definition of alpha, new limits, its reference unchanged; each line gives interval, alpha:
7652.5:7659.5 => 4.7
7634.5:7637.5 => 0.6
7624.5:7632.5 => 1.7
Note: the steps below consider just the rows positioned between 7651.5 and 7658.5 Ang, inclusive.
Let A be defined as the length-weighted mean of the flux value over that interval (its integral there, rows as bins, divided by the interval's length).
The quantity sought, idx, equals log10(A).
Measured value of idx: 1.21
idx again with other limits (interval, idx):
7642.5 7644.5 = 1.12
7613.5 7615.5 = 1.20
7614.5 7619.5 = 1.21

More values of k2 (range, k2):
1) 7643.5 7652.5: 7644.0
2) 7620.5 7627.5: 7625.0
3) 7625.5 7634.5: 7633.0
